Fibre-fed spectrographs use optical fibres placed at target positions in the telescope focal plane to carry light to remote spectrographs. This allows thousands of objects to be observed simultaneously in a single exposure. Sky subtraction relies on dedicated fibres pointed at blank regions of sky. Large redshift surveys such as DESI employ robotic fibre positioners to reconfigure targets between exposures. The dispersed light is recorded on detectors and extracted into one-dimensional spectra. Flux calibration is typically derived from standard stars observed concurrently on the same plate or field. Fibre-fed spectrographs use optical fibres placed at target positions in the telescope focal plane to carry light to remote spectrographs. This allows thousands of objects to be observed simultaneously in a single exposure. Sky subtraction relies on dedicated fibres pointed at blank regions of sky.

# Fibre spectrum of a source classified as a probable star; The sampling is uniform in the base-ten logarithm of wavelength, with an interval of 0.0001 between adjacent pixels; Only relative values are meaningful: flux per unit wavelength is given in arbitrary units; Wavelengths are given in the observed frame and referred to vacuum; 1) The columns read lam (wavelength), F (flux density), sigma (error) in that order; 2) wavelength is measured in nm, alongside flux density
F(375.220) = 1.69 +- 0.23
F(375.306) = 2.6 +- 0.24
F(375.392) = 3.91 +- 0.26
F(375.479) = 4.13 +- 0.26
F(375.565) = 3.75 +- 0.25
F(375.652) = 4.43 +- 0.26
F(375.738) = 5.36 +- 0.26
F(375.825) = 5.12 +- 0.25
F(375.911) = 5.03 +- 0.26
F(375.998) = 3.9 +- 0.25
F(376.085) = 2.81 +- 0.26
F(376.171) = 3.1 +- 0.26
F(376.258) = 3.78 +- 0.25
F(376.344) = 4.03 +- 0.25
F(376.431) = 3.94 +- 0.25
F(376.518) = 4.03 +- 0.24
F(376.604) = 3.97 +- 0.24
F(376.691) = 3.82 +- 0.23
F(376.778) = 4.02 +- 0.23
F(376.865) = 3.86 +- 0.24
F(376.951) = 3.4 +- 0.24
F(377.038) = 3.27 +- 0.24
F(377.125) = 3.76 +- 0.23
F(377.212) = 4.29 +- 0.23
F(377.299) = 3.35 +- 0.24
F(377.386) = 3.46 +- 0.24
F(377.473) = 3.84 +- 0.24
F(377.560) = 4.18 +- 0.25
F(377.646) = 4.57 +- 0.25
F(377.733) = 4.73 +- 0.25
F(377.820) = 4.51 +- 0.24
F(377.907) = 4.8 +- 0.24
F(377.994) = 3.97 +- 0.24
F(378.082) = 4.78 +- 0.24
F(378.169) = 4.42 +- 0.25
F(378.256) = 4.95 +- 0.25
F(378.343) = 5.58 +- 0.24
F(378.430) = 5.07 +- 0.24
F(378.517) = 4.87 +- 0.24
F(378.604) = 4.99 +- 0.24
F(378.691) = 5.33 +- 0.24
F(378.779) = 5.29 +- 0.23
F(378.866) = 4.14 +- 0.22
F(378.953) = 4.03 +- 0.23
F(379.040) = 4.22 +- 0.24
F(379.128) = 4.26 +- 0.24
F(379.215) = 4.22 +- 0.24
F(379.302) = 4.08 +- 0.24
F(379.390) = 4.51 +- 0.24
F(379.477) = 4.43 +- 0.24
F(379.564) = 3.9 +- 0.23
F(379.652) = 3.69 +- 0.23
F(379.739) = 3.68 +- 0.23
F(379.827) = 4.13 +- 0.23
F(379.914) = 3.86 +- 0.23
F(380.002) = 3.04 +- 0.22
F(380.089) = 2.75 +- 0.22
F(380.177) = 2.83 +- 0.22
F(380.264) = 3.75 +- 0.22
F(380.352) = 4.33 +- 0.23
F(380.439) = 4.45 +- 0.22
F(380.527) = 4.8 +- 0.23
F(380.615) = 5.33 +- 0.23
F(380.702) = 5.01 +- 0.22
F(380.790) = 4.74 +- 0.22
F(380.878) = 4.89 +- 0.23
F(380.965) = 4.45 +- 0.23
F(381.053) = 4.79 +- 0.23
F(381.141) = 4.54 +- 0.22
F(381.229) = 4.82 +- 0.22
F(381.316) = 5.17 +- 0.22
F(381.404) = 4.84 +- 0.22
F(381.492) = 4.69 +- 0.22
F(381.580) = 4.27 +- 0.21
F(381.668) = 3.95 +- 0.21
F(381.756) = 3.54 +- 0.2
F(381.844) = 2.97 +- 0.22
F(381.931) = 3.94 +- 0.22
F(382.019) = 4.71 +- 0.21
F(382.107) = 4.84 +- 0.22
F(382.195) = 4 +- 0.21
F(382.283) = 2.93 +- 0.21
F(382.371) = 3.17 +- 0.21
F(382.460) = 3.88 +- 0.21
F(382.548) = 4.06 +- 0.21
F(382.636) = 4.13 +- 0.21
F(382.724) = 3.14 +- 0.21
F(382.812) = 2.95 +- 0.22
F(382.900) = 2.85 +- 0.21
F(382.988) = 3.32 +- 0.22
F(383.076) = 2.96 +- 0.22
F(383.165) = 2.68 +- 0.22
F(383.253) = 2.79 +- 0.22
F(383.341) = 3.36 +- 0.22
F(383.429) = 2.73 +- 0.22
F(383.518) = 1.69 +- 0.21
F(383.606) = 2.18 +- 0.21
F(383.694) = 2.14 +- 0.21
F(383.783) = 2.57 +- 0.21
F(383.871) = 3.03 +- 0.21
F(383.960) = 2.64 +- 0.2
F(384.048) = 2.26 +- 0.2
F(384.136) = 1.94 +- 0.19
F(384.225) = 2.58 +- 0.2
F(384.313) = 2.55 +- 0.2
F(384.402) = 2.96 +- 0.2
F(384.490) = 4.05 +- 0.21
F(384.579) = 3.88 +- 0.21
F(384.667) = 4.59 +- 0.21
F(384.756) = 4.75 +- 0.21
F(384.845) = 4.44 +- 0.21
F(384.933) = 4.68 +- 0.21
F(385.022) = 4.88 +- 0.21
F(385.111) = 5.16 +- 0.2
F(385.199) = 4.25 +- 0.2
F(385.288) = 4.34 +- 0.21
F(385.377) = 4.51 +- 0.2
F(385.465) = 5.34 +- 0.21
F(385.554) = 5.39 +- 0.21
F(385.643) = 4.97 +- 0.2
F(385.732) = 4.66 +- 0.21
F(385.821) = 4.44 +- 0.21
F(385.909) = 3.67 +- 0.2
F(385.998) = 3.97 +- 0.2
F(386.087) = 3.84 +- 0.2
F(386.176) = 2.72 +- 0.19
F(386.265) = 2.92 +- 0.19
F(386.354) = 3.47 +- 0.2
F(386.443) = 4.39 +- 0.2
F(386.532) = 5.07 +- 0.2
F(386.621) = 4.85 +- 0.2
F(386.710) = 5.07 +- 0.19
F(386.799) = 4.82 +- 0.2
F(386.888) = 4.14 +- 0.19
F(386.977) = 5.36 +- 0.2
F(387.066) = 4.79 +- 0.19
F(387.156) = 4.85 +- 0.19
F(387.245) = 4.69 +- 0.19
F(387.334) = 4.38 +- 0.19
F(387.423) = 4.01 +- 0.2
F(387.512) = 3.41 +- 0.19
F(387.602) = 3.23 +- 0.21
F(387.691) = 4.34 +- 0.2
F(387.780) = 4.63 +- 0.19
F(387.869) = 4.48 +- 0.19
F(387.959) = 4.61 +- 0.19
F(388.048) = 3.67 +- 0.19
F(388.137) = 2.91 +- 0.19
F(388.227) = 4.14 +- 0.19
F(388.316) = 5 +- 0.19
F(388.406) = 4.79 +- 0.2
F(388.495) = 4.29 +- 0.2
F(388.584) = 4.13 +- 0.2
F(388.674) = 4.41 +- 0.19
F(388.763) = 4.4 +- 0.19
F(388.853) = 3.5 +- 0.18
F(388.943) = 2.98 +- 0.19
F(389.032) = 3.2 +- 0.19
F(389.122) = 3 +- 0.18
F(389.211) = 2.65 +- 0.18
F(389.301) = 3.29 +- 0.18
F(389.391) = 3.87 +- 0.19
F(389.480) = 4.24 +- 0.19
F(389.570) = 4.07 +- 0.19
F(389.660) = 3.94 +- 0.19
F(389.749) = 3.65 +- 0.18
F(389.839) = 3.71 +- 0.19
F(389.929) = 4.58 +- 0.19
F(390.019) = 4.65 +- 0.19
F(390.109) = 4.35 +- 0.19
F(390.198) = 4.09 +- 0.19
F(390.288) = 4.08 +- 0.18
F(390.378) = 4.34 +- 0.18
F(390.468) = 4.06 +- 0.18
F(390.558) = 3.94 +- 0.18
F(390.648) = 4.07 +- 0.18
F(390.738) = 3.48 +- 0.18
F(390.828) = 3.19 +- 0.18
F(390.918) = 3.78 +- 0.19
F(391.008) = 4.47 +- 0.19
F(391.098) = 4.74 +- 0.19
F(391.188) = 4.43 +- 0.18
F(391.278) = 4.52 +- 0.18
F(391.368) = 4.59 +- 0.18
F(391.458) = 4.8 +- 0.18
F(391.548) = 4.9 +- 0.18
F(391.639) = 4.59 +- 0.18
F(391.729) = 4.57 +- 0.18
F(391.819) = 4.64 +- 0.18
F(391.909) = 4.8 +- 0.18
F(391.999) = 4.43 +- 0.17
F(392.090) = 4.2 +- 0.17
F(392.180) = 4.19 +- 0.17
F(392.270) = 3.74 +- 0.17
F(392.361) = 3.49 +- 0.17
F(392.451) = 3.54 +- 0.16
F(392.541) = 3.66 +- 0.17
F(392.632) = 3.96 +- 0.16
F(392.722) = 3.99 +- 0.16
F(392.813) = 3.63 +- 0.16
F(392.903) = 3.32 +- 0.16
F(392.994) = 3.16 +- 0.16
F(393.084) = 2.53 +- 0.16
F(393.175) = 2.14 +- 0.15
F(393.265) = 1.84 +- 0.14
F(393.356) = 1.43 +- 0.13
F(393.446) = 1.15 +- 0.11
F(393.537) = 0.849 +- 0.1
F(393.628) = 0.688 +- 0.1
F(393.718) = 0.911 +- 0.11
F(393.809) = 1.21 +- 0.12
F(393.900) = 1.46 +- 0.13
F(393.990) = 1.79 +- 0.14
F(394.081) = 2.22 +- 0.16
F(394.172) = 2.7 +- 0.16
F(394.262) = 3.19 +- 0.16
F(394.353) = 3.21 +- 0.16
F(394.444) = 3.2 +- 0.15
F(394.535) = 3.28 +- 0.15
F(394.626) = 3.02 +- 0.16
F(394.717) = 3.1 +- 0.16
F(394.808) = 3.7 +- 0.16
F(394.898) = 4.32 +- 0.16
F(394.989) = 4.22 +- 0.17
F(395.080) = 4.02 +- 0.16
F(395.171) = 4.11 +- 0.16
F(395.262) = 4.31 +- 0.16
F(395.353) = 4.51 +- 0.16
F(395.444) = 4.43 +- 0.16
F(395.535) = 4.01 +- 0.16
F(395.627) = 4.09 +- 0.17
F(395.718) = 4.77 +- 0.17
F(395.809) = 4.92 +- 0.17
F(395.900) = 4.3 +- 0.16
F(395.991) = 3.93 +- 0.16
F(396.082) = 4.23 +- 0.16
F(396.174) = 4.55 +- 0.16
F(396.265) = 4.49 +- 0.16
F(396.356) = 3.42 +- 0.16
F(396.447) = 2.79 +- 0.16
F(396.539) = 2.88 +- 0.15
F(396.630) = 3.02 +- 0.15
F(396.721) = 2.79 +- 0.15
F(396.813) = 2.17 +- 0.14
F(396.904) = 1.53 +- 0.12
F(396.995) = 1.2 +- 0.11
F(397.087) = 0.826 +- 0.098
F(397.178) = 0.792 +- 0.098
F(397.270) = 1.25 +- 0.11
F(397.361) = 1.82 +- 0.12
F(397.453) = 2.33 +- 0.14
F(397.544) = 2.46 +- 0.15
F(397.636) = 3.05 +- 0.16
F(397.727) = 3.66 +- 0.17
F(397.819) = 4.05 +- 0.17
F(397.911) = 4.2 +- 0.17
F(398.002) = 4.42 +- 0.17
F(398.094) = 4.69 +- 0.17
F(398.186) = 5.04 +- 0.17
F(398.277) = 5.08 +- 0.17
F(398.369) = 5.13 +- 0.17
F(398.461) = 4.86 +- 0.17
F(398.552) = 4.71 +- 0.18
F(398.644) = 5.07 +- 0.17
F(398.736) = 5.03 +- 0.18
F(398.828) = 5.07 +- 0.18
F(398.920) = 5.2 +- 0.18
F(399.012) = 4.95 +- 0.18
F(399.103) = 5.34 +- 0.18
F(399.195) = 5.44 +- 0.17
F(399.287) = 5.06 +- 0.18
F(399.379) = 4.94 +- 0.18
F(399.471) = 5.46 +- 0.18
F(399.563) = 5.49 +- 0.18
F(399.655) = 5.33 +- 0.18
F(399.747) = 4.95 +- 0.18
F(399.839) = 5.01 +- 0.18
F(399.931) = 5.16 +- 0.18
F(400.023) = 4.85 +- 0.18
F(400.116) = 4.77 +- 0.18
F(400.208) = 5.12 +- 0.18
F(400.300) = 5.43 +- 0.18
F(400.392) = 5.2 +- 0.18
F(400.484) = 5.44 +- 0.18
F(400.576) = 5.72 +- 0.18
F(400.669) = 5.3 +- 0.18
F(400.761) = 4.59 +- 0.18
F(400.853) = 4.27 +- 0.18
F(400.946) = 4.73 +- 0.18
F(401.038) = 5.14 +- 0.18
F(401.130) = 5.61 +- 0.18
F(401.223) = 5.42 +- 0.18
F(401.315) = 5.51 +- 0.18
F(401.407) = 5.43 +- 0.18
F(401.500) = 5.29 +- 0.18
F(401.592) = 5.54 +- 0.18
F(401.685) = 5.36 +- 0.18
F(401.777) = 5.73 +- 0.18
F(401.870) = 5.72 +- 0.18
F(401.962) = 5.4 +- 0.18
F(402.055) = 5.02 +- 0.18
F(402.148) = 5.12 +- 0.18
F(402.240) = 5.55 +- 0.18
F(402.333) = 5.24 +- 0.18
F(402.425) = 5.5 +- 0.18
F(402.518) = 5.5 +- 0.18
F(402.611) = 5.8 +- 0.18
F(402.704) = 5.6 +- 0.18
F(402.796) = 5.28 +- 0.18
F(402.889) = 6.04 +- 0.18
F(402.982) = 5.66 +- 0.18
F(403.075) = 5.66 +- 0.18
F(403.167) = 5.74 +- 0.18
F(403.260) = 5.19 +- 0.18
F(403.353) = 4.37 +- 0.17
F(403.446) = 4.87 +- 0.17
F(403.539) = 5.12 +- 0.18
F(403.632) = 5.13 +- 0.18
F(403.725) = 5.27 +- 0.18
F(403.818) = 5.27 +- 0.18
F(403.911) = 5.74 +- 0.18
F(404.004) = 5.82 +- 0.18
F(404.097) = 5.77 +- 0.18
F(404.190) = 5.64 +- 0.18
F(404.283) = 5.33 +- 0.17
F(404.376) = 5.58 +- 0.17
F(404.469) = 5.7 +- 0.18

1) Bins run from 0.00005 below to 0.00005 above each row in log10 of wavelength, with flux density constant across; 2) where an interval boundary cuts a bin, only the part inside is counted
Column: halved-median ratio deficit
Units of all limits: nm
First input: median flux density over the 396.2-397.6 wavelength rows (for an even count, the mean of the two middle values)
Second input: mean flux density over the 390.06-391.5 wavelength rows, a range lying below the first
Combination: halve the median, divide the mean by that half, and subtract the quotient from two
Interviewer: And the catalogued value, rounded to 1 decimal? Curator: -1.6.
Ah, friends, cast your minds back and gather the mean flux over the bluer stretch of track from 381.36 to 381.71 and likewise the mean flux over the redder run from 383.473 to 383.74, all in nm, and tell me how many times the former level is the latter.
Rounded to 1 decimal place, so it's 2.2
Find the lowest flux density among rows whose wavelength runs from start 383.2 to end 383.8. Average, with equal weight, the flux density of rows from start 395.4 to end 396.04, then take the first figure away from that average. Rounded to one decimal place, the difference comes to 2.7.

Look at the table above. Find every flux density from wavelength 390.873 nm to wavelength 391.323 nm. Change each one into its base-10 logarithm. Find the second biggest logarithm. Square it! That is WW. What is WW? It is 0.43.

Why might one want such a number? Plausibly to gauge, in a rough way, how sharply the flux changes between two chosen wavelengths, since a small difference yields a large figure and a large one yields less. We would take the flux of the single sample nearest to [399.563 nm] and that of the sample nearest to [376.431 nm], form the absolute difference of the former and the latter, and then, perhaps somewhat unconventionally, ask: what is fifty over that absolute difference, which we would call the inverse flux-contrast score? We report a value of 32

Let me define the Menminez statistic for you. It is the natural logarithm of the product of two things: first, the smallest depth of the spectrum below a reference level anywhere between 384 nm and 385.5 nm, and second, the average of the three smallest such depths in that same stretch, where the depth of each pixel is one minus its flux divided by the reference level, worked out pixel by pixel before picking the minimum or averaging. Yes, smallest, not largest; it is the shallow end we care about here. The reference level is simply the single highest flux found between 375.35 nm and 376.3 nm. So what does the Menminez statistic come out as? -8.7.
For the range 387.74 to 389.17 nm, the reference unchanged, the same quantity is -5.0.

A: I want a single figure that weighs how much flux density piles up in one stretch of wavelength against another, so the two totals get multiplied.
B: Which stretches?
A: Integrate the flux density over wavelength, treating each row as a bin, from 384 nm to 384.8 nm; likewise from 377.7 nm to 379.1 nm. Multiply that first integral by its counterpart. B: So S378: 17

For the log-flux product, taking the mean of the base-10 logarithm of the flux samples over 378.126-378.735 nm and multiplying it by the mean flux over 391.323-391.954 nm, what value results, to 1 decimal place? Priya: 3.3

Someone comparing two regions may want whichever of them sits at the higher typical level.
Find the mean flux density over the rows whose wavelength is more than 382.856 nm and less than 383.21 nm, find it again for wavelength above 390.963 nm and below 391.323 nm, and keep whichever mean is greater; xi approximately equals 4.5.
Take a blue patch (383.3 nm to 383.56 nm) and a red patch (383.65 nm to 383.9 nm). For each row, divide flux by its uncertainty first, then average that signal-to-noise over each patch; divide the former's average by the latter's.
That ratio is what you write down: 1.0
